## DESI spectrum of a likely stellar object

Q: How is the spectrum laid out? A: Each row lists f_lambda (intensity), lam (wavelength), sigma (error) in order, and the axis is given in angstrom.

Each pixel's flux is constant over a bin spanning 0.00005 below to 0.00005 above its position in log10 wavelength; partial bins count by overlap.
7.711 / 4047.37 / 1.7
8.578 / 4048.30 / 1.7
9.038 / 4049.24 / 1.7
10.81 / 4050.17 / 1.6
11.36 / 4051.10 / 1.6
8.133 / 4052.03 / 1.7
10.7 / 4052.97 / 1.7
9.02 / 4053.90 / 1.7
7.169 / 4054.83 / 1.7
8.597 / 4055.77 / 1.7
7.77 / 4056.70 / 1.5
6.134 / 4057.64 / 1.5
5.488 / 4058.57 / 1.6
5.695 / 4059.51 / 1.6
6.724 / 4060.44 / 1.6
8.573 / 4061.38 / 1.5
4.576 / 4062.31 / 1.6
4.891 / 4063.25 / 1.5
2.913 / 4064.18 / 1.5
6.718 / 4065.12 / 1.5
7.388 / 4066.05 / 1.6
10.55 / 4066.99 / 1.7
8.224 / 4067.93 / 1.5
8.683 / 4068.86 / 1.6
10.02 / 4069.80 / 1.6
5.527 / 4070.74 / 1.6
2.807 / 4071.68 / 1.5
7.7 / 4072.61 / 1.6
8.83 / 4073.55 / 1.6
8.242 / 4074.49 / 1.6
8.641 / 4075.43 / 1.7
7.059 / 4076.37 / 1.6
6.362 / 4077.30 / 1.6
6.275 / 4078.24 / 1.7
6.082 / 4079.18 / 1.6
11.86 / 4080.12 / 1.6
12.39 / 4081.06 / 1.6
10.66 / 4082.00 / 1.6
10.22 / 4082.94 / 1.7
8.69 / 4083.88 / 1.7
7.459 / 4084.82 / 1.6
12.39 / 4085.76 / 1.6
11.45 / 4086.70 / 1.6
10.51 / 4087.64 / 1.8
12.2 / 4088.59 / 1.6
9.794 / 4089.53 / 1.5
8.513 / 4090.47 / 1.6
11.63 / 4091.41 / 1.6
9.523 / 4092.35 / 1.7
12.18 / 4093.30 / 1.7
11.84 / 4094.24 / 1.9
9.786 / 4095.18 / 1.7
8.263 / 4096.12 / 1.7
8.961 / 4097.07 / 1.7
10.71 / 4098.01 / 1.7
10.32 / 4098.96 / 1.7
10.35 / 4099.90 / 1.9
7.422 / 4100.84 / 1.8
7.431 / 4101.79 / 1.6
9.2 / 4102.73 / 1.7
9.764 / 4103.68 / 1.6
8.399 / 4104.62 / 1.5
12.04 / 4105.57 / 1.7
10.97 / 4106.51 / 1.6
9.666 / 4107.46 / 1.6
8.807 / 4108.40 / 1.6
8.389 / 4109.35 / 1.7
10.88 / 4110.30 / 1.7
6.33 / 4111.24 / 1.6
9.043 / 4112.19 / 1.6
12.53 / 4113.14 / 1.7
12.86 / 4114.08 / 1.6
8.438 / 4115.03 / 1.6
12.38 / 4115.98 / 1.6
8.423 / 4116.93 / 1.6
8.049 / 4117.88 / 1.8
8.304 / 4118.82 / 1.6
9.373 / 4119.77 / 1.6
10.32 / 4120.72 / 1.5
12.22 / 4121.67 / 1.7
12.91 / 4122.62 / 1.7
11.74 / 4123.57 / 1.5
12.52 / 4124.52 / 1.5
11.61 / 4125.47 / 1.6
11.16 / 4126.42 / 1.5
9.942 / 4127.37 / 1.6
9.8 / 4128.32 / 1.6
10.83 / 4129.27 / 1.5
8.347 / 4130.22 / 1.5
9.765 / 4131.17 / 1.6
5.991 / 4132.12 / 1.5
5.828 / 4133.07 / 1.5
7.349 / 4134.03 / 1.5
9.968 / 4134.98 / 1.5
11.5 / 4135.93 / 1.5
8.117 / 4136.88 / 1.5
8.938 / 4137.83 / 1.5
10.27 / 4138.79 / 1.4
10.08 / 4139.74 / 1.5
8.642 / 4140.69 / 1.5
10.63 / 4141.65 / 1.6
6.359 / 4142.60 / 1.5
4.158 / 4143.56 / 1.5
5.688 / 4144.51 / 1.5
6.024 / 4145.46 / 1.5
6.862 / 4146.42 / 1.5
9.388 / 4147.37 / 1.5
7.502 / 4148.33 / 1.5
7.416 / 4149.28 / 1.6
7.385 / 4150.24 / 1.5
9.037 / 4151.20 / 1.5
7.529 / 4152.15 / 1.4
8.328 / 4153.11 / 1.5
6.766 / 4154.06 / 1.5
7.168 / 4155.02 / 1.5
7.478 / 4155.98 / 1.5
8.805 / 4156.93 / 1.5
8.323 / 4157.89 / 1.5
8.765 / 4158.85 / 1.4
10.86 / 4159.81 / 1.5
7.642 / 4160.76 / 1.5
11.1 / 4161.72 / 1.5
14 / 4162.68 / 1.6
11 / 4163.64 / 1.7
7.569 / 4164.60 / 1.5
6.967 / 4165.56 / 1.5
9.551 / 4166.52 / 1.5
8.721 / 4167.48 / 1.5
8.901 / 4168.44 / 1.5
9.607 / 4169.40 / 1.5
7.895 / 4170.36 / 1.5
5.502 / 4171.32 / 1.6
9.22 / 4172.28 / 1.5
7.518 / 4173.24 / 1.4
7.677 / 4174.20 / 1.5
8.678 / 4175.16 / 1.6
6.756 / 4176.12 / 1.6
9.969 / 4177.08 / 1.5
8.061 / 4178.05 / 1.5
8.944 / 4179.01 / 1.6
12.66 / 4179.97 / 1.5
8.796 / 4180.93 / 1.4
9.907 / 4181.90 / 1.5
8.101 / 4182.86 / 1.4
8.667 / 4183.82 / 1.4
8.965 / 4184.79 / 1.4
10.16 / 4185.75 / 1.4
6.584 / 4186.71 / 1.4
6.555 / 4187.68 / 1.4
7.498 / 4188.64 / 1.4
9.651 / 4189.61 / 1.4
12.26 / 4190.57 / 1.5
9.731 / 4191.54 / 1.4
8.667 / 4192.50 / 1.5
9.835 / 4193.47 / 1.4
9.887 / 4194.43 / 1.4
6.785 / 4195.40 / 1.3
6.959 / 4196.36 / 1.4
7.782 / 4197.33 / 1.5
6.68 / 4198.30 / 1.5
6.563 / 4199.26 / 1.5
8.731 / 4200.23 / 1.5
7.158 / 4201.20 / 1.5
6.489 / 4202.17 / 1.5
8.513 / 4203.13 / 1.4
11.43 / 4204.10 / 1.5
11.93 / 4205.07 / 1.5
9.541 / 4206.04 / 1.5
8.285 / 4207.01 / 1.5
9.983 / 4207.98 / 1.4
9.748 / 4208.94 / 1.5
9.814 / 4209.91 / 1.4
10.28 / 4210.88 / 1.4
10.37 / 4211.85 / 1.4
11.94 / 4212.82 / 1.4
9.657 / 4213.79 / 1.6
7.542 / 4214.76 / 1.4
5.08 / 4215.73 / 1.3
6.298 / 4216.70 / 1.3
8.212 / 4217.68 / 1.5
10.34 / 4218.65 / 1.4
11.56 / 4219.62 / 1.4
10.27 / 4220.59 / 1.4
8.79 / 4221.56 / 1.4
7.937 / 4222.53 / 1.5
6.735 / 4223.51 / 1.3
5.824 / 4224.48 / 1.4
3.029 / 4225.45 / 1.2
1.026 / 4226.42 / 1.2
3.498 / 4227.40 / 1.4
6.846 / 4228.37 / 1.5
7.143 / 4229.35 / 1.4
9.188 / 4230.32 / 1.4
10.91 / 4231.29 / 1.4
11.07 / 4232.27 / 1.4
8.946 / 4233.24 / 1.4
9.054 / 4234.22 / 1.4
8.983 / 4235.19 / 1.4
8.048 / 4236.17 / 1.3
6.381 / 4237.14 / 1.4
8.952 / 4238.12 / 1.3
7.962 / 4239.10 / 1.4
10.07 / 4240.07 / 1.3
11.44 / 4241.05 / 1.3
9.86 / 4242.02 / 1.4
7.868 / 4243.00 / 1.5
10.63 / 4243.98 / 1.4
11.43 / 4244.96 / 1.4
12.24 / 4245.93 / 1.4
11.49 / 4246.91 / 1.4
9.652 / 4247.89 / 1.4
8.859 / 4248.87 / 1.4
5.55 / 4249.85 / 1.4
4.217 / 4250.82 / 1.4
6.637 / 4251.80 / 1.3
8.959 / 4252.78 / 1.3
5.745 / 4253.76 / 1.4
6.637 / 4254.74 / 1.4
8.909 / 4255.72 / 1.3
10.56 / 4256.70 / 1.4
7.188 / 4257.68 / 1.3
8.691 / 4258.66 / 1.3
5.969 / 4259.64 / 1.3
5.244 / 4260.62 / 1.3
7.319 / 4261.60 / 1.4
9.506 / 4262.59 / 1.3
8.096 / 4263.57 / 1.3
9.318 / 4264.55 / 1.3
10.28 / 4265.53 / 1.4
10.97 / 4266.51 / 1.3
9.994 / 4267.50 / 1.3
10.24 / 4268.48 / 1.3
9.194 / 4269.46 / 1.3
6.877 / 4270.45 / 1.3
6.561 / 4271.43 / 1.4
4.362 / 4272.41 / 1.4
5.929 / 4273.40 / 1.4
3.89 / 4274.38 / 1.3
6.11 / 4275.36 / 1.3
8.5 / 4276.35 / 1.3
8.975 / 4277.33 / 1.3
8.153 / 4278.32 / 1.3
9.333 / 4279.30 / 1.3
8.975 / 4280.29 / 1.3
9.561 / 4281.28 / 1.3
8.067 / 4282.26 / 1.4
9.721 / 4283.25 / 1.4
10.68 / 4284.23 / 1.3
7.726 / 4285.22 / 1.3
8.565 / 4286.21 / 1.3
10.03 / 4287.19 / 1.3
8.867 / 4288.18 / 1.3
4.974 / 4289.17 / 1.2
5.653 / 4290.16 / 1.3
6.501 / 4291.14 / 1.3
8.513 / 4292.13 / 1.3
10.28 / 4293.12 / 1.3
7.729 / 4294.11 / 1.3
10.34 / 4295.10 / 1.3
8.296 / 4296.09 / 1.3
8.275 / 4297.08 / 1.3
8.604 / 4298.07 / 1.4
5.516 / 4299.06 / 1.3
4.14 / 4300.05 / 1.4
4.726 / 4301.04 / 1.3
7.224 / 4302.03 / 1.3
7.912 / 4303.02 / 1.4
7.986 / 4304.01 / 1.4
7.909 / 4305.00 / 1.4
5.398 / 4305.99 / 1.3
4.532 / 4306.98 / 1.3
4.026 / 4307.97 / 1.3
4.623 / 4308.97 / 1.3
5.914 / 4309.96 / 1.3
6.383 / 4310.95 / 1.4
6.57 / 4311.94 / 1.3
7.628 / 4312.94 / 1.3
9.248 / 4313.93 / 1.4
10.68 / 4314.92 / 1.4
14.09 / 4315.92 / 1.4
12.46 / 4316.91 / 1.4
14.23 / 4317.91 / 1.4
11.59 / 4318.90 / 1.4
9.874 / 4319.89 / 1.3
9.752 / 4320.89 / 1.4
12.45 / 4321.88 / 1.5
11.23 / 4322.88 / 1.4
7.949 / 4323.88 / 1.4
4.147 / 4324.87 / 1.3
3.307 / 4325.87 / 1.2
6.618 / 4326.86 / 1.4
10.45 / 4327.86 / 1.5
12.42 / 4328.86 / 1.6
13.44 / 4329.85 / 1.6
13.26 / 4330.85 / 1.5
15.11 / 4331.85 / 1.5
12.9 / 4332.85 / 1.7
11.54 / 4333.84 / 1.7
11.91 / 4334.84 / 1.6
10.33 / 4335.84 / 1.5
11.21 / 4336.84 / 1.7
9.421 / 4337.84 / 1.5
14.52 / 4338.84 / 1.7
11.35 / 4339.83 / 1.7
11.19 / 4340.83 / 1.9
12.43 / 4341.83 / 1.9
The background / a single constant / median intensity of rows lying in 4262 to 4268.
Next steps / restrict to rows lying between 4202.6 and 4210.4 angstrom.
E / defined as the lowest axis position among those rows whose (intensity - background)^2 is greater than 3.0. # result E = 4205.07 angstrom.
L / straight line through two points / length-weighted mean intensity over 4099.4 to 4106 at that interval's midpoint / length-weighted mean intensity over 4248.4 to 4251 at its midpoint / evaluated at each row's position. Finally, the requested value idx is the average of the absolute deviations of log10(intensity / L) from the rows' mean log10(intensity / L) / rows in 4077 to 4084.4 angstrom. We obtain 0.11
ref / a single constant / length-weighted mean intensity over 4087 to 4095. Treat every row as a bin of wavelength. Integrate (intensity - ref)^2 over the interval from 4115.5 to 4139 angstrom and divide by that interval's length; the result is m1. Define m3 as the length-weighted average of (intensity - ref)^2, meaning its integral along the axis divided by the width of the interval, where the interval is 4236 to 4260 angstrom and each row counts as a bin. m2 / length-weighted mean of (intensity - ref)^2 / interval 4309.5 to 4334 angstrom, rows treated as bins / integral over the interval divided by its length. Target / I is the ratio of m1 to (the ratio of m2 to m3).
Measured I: 4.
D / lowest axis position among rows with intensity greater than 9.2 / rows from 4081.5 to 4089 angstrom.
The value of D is 4082.00 angstrom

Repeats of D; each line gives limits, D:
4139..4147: 4139.74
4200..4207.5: 4204.10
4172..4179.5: 4172.28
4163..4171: 4163.64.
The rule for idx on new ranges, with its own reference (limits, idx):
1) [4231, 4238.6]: 0.05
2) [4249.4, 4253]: 0.10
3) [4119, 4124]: 0.05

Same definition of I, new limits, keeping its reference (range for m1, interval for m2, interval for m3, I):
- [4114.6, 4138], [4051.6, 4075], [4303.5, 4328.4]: 5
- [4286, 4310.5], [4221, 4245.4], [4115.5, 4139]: 6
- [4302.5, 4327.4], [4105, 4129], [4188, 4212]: 29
